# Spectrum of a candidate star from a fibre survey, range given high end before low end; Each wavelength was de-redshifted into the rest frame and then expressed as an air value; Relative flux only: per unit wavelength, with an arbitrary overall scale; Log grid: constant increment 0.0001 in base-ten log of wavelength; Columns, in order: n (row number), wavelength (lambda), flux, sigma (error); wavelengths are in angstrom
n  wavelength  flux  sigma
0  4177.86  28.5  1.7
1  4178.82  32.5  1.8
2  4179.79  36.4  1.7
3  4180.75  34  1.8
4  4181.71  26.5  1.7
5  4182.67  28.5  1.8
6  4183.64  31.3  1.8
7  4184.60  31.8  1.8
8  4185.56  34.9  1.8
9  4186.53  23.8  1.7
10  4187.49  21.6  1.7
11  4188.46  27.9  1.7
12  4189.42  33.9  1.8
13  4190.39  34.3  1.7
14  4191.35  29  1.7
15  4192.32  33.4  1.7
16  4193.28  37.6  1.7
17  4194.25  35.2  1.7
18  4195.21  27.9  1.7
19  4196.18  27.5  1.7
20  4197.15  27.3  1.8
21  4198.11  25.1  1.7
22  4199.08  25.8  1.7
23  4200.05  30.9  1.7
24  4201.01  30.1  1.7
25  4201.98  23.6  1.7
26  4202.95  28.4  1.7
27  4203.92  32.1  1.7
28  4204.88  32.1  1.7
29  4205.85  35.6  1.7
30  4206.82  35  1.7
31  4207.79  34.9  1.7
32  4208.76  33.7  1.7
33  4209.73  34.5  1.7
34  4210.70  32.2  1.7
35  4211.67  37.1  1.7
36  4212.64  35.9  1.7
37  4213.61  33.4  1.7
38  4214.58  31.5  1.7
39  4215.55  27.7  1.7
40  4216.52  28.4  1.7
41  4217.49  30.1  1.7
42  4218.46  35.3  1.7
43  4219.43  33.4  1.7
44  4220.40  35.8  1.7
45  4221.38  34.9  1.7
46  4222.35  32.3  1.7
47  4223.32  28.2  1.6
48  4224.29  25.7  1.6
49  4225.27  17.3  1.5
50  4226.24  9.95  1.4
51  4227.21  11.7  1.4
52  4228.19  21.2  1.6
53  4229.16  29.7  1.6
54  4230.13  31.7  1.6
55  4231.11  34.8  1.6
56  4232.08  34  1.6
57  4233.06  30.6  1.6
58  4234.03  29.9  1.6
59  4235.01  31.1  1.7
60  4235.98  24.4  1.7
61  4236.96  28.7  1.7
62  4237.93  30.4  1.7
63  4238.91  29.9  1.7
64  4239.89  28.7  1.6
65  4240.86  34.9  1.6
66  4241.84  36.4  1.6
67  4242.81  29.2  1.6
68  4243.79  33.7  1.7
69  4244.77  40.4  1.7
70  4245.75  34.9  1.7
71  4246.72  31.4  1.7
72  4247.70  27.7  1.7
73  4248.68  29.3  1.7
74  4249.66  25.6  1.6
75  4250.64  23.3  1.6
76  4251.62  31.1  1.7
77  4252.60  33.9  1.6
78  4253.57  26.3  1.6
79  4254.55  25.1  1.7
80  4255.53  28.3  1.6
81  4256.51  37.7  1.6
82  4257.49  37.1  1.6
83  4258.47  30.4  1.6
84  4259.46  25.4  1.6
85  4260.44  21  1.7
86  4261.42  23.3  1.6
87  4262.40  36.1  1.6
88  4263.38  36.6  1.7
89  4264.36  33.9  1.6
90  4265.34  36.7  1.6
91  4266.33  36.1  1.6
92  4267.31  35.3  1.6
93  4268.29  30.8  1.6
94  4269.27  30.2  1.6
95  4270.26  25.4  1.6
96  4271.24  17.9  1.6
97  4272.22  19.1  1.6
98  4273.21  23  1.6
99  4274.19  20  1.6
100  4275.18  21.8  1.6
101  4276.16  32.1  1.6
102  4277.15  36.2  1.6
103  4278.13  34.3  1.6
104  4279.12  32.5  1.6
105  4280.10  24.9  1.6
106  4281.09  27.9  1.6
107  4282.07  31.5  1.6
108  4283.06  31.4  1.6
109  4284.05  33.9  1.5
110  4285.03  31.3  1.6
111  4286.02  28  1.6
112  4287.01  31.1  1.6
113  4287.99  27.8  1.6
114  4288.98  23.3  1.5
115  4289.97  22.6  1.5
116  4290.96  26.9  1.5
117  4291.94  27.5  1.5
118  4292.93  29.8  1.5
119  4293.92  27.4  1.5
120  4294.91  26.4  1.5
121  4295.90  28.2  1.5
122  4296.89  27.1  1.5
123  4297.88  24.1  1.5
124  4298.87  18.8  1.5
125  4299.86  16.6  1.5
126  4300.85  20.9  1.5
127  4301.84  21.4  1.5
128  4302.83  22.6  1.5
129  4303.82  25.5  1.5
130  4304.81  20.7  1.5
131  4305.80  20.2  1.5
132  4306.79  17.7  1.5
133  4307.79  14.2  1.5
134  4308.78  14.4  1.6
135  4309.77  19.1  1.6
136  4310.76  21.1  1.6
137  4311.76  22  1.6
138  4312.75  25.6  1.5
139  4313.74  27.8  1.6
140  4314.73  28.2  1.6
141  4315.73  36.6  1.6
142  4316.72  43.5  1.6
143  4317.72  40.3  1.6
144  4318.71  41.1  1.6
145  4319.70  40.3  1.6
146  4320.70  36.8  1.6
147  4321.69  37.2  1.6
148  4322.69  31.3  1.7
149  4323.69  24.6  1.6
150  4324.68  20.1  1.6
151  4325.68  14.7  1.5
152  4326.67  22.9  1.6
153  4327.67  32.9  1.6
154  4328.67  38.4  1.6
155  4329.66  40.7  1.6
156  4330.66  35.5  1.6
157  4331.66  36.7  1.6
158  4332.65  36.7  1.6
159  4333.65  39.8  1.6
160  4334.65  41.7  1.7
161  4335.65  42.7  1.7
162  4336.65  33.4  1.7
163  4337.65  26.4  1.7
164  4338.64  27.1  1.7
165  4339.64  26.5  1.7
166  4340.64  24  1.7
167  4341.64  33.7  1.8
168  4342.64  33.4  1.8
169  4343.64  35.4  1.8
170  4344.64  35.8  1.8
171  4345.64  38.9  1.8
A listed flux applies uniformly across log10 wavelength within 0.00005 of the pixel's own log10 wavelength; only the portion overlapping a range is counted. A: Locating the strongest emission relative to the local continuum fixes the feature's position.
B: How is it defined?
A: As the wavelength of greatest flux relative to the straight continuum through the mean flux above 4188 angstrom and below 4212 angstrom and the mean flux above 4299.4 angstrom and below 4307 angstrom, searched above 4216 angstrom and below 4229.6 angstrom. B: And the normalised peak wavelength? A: 4220.40 angstrom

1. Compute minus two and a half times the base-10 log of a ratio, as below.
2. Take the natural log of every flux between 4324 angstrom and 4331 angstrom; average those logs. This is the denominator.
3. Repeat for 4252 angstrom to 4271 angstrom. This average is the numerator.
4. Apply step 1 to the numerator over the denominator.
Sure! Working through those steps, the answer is -0.032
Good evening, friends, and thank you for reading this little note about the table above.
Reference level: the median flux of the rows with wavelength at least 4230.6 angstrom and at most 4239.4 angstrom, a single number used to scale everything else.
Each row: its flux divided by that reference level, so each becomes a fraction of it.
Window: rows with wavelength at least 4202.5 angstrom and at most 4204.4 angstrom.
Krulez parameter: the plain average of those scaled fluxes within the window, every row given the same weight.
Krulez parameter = 1.00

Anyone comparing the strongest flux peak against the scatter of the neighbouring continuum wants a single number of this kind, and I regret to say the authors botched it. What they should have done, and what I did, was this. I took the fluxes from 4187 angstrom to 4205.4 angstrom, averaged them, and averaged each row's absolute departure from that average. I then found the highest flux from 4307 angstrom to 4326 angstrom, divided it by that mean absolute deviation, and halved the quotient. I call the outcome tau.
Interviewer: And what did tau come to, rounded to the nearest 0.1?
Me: 6.3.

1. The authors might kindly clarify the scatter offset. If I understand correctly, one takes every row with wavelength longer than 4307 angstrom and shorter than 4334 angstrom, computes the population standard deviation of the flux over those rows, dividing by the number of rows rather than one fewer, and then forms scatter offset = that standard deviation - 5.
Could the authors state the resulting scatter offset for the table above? 4.1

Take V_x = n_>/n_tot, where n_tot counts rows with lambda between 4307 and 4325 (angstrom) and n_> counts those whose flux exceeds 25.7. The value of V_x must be 0.56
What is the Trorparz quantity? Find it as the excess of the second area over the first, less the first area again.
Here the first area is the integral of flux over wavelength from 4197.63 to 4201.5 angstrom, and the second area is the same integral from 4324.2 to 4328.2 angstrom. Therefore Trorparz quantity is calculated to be -126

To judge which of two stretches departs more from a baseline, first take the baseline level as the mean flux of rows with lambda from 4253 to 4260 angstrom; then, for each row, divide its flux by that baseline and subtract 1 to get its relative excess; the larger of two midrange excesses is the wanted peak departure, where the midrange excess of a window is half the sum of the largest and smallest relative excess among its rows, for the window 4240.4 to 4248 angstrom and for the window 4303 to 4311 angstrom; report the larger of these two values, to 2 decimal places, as 0.13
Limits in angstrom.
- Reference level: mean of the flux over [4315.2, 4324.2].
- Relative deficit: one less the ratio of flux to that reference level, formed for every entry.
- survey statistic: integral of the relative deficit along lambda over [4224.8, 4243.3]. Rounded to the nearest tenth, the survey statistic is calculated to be 4.6 angstrom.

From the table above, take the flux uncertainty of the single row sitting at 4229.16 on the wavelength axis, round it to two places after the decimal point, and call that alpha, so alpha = 1.60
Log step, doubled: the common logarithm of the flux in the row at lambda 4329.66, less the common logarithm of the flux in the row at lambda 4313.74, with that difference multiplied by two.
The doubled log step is 0.33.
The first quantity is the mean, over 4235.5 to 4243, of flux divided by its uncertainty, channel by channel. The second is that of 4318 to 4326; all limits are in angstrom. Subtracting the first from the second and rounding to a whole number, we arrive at 1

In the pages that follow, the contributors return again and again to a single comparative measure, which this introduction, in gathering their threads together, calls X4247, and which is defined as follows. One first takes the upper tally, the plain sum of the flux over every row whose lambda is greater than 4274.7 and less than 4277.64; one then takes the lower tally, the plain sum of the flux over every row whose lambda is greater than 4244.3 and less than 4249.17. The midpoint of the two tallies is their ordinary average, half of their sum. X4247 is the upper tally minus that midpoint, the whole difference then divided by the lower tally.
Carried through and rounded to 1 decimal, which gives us -0.2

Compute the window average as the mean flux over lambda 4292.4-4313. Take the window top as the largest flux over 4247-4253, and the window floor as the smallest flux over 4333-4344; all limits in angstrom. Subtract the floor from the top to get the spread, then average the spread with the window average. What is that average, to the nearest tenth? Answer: 16.0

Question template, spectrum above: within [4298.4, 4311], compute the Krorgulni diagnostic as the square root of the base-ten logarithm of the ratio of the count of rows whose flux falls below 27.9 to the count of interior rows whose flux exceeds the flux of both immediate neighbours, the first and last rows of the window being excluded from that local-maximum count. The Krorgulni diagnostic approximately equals 1.1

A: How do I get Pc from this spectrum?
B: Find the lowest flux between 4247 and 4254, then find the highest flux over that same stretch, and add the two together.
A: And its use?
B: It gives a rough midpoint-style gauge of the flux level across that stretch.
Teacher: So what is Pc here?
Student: 57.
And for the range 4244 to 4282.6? 58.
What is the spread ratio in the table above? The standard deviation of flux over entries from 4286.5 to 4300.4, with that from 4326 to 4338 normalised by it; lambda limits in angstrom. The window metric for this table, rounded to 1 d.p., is 1.5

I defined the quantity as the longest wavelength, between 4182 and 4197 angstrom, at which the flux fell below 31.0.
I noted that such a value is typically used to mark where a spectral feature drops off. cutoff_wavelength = 4196.18 angstrom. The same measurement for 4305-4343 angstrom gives 4340.64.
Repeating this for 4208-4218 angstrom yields 4217.49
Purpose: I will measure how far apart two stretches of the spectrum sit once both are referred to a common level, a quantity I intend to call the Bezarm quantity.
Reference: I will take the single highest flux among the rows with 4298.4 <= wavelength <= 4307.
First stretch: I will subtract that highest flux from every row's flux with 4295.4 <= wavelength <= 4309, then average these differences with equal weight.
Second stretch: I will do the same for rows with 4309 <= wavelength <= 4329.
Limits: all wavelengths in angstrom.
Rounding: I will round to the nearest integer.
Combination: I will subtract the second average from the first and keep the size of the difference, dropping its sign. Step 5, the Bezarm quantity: 9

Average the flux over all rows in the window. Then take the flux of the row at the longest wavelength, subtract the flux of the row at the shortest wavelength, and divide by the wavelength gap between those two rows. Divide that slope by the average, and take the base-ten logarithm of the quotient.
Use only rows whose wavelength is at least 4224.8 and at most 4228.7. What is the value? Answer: -1.1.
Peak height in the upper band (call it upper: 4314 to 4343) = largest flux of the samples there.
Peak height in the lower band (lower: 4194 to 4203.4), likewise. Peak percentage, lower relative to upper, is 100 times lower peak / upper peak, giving 81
